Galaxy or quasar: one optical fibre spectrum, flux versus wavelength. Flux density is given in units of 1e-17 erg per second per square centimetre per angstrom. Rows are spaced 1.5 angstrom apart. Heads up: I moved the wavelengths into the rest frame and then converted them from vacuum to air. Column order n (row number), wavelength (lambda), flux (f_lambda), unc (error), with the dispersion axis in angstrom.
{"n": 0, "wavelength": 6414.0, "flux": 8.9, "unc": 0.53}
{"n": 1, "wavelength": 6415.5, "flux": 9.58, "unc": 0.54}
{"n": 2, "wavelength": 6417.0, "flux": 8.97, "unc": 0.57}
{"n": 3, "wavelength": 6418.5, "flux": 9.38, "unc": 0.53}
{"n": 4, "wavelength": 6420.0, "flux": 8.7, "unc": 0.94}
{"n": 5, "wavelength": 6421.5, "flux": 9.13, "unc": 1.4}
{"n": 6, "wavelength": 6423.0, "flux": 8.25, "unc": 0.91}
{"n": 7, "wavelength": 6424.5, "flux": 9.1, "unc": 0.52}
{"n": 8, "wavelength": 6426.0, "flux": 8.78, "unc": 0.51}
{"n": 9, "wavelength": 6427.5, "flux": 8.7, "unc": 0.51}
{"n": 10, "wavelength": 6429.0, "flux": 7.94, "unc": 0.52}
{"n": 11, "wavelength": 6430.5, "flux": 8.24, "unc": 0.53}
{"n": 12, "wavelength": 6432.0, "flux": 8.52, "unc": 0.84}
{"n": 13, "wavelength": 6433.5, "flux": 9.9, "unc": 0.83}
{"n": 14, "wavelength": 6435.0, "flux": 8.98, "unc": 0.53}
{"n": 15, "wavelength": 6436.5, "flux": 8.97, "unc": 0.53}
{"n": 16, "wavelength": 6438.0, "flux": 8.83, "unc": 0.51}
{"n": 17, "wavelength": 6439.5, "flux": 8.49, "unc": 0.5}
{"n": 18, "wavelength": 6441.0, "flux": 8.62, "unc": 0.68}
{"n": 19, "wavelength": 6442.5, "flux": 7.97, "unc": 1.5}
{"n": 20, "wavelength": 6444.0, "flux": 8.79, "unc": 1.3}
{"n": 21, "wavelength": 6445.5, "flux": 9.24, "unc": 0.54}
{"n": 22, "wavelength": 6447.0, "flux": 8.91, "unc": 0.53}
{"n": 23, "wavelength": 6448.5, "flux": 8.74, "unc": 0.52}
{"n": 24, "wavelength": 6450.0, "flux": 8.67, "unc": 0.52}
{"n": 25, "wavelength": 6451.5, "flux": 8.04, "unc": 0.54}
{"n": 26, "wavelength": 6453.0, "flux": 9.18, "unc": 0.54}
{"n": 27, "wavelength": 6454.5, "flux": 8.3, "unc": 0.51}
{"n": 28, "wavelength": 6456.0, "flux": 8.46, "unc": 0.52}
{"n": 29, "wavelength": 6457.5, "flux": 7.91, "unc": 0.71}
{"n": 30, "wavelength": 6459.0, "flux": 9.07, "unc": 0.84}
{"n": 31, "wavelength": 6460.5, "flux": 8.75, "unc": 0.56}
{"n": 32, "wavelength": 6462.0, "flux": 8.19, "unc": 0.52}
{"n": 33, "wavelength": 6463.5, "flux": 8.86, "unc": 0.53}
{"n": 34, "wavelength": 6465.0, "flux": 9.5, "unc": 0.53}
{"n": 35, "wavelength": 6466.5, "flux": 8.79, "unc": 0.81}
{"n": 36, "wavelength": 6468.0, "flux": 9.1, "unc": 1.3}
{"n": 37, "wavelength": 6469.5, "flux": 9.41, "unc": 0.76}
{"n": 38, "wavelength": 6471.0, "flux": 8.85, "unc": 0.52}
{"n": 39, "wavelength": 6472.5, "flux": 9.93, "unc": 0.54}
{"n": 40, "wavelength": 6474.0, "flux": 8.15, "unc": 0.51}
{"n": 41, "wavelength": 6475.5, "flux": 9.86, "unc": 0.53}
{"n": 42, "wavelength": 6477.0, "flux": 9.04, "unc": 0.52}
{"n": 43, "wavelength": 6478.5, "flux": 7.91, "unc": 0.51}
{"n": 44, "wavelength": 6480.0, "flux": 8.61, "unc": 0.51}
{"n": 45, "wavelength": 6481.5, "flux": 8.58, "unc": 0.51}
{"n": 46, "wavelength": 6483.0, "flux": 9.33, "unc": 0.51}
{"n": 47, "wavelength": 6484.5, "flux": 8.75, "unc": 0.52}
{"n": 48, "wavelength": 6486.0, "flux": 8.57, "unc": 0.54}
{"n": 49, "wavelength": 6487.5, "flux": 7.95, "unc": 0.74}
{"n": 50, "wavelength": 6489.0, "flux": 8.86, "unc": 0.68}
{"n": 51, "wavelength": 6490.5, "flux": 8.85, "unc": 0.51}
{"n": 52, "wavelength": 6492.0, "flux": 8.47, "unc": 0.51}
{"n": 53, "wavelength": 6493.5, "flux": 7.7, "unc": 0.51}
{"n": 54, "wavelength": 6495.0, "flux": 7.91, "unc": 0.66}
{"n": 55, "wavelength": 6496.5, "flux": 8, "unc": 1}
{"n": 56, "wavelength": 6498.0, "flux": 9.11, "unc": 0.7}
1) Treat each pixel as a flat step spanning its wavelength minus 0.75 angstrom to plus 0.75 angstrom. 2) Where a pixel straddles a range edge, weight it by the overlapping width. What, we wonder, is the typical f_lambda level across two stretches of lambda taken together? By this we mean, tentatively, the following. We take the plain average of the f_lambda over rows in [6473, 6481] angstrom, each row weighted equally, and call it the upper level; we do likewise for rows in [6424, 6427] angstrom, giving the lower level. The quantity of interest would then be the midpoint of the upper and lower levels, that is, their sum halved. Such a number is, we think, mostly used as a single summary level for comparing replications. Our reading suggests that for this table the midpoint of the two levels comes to 8.83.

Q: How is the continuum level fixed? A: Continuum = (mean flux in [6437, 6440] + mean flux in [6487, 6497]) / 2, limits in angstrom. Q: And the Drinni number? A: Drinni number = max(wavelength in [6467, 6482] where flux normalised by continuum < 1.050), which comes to 6481.5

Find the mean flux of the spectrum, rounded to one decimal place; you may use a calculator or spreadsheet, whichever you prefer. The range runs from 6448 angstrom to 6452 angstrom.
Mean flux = 8.5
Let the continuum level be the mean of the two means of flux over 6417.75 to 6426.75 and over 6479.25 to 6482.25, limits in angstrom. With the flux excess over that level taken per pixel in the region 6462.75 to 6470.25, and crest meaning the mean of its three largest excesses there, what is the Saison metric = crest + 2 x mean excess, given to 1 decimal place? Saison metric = 1.4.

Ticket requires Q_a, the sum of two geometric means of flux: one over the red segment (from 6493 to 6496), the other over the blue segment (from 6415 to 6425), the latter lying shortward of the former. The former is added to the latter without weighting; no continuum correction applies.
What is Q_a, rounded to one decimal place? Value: 16.8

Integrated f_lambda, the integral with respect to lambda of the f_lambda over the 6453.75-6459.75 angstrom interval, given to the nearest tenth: 50.6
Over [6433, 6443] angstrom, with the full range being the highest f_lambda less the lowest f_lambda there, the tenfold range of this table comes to 19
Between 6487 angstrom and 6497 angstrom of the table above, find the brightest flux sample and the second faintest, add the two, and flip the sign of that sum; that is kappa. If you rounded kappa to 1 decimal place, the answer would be -16.8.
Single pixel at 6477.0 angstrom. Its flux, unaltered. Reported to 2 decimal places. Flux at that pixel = 9.04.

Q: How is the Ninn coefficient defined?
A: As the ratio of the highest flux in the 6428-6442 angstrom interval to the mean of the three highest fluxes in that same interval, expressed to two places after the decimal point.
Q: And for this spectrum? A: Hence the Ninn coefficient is 1.07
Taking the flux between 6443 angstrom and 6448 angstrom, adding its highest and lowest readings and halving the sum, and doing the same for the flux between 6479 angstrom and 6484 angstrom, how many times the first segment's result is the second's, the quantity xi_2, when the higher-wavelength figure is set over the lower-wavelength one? 0.99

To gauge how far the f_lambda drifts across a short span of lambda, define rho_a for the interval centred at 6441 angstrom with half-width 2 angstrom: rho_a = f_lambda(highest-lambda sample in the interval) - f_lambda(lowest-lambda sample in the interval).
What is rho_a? -0.52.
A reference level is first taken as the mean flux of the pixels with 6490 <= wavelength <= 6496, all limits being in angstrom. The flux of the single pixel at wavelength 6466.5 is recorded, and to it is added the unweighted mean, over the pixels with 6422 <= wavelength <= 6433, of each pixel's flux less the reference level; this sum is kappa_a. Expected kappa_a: 9.1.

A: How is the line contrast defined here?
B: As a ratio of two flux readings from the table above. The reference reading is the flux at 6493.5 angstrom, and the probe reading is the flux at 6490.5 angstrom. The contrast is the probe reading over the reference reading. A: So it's 1.15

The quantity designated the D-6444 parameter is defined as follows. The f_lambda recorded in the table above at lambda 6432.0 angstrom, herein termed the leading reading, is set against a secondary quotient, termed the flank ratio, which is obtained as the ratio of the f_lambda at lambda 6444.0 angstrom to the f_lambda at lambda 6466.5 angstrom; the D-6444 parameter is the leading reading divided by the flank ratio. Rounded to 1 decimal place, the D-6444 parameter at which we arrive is 8.5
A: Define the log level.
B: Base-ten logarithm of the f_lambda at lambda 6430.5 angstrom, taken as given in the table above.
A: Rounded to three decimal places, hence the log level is 0.916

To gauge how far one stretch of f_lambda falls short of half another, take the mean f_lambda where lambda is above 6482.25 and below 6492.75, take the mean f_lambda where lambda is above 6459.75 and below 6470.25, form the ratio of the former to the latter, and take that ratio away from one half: -0.471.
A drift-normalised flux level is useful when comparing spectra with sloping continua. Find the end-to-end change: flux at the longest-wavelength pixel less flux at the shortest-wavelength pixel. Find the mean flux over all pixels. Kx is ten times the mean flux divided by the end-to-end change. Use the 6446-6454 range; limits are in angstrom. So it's 323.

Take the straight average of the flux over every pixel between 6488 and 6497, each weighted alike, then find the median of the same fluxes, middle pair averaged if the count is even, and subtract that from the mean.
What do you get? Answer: 0.06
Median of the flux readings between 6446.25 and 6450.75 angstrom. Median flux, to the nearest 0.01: 8.74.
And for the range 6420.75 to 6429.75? 8.74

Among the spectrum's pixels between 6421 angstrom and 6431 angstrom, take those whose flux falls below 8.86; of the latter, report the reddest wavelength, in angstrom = 6430.5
